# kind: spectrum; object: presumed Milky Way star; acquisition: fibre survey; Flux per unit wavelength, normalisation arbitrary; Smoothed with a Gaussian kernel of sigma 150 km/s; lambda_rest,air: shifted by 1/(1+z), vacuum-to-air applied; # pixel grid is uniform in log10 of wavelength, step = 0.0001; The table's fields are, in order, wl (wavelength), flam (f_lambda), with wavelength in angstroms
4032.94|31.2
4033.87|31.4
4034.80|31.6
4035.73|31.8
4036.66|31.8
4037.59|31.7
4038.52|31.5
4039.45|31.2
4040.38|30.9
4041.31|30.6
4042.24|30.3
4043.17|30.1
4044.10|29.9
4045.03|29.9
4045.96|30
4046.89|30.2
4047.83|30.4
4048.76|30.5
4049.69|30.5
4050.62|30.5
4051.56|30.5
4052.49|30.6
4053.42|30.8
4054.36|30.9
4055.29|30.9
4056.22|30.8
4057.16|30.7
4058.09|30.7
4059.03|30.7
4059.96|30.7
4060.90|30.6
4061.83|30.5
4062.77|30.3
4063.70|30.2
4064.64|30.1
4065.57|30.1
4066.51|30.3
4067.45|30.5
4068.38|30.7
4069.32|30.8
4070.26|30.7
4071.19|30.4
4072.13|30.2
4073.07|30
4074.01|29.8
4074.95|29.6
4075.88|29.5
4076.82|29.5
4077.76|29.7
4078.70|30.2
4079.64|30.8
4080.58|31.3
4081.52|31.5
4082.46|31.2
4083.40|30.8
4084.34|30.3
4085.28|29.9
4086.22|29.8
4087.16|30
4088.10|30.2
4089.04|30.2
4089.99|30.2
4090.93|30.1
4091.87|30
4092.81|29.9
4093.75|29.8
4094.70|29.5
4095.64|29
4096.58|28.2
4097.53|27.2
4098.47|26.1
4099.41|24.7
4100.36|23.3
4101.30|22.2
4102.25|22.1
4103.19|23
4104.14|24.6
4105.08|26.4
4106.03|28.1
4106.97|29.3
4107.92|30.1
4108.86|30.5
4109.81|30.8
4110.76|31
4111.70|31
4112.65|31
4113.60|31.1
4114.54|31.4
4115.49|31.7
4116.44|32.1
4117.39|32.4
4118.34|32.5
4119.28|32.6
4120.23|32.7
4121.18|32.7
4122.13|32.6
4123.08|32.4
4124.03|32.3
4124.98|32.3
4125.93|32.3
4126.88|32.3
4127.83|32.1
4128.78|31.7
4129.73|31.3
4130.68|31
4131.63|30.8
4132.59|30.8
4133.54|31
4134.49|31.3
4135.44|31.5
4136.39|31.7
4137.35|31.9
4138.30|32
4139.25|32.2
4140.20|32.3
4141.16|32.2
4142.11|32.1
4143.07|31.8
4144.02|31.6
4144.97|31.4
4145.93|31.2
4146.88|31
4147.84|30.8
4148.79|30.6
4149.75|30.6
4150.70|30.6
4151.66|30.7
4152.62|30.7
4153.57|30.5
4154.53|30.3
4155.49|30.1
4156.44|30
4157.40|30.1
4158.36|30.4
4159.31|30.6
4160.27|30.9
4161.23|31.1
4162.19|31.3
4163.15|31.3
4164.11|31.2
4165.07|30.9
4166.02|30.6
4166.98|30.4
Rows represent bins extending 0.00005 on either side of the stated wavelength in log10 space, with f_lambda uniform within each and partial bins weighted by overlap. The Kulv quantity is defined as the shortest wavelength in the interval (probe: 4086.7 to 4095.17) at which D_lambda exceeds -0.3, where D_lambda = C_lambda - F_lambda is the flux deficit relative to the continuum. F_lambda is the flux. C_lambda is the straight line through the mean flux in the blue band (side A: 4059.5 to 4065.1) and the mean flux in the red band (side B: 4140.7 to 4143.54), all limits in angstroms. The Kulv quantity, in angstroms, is 4087.16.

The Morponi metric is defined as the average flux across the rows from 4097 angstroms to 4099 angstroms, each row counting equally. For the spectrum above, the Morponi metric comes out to 26.6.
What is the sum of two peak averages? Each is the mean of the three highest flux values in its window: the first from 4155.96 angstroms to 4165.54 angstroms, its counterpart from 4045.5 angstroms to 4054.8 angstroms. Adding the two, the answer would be 62.0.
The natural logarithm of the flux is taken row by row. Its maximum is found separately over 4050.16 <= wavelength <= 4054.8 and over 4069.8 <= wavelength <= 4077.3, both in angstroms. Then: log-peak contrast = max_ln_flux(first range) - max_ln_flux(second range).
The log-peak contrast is 0.01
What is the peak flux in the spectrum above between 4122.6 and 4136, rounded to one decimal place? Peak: 32.4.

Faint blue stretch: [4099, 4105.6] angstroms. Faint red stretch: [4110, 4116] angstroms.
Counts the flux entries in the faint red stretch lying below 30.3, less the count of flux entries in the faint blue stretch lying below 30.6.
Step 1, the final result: -7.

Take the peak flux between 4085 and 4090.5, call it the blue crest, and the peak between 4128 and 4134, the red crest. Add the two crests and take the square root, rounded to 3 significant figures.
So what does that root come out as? 7.87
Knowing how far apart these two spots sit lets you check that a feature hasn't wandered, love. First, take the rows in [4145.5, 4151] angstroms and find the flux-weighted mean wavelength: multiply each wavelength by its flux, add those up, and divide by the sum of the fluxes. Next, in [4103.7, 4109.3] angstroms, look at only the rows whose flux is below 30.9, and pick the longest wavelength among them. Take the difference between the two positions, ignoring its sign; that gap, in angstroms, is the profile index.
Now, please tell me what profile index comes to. 39.4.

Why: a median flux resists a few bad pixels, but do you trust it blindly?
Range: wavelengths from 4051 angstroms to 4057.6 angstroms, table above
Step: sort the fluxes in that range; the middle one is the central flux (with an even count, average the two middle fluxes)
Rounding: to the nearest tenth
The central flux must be 30.8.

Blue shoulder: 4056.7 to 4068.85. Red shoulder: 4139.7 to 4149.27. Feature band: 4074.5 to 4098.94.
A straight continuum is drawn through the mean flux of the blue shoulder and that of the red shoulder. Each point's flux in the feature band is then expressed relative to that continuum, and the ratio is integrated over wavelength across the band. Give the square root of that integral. 4.9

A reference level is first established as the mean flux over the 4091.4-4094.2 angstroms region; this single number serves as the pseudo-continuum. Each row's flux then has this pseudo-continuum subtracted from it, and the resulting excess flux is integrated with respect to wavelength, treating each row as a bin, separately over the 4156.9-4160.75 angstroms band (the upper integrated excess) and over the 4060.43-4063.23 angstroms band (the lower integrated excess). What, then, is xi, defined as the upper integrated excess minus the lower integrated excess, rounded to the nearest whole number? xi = 1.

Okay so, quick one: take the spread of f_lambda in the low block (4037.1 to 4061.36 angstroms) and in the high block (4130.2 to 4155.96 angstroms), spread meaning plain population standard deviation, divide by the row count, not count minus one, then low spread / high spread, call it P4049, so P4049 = 0.7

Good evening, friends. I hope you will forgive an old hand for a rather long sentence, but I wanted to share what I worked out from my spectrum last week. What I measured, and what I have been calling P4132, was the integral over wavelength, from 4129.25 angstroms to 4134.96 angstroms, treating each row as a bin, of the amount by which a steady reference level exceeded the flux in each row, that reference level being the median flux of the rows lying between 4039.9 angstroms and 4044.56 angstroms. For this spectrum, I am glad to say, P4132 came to -4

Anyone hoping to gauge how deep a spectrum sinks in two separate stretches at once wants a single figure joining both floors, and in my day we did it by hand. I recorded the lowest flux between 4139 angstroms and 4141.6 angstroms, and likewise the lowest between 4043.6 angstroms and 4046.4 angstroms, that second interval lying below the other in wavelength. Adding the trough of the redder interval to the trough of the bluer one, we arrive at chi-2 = 62.1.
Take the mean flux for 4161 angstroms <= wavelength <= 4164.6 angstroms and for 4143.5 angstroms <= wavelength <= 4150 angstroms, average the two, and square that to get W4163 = 969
